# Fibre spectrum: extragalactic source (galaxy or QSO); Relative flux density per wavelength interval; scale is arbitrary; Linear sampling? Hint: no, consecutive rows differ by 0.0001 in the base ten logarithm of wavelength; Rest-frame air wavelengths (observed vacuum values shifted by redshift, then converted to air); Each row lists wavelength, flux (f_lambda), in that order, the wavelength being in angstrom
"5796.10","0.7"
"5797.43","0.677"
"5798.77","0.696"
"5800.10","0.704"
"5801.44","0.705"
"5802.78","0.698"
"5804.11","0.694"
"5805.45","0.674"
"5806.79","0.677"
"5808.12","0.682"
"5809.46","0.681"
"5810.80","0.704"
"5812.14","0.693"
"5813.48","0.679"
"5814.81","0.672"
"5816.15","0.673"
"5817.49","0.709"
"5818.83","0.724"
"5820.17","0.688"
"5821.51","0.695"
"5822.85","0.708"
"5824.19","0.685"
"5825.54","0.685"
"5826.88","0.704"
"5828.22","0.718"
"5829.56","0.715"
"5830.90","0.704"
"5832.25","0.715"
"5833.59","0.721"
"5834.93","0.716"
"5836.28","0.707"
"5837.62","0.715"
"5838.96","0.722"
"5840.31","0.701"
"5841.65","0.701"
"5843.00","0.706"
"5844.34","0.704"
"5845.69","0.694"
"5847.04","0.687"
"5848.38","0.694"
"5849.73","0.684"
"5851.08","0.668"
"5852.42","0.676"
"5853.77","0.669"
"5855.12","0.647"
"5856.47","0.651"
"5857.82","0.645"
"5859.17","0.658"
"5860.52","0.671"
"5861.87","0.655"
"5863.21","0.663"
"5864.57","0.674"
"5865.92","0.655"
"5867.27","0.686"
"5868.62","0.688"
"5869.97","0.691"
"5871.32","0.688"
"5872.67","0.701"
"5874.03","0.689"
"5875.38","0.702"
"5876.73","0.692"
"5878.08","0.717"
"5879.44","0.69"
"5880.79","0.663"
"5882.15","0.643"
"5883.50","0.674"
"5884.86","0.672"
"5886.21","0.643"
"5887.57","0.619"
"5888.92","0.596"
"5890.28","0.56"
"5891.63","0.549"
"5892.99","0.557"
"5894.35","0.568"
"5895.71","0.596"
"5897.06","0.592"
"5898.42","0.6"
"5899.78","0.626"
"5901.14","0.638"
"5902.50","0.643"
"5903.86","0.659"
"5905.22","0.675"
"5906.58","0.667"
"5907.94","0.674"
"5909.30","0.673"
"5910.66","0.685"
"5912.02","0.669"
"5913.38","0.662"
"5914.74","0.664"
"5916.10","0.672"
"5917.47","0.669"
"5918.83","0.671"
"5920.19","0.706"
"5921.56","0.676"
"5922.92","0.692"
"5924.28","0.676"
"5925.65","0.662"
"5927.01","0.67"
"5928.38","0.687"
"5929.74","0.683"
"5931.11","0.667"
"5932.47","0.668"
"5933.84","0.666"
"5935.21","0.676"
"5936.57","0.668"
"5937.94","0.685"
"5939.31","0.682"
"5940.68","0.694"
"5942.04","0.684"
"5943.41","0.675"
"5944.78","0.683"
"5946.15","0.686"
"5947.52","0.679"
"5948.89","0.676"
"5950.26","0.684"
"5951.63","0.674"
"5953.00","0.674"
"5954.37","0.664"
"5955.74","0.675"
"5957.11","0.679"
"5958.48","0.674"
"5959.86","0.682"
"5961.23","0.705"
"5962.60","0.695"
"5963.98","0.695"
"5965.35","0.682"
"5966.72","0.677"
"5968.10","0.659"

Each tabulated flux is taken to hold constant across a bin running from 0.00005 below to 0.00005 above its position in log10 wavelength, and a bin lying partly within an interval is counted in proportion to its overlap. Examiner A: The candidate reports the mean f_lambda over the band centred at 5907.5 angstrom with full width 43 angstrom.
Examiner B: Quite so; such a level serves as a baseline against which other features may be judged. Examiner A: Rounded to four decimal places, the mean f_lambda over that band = 0.6436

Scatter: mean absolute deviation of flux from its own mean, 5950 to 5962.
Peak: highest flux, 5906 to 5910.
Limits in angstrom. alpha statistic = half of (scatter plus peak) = 0.341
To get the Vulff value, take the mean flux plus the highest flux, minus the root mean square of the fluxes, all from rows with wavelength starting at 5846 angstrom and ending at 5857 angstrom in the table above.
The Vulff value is 0.69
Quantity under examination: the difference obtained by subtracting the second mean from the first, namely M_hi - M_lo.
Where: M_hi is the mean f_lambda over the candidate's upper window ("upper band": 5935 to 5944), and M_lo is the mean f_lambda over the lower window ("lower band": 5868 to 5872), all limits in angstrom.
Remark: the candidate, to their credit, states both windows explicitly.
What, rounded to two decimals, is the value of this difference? -0.01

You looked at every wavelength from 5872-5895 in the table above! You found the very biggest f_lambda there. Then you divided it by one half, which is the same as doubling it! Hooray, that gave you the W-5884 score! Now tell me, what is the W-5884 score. 1.43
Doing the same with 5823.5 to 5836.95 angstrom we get 1.44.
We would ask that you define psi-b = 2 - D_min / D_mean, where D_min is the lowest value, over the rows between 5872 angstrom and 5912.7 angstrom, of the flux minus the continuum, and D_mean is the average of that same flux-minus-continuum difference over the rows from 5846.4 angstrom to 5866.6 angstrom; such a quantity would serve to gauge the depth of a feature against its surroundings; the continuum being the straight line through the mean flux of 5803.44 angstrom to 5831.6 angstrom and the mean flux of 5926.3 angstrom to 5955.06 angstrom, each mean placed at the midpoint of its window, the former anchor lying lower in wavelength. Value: -4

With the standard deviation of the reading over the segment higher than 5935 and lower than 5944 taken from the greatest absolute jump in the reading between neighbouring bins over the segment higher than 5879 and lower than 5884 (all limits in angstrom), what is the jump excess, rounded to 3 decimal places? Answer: 0.023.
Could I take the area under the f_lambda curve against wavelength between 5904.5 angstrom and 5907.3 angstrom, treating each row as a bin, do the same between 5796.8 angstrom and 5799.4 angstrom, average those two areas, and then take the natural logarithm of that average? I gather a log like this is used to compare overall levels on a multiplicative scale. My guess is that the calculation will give 0.604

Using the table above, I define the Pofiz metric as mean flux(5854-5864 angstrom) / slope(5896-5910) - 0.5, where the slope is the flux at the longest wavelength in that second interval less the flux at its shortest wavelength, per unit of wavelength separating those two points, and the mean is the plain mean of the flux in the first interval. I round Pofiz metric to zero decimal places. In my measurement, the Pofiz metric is 99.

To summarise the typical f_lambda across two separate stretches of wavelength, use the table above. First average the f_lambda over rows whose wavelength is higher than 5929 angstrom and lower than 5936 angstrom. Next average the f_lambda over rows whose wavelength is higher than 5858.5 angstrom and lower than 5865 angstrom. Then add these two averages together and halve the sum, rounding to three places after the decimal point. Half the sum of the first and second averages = 0.668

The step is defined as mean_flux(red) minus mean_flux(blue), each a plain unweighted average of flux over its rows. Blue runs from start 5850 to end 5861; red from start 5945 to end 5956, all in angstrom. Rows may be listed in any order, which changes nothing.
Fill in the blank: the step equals 0.016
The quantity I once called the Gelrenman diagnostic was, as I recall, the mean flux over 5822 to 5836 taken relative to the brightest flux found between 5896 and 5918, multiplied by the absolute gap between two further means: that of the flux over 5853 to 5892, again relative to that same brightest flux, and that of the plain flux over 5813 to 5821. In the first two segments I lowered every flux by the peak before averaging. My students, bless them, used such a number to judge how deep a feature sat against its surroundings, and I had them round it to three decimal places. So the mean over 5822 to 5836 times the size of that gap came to 0.016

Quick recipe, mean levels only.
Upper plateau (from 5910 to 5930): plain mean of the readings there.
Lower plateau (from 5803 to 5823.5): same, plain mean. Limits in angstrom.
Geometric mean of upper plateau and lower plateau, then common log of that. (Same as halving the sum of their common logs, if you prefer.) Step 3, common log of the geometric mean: -0.165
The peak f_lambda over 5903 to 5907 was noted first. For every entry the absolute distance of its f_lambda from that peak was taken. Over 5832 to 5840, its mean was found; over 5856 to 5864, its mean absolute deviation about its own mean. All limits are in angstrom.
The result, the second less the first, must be -0.034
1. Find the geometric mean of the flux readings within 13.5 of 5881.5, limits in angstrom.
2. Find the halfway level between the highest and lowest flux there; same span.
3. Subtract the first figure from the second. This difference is -0.0148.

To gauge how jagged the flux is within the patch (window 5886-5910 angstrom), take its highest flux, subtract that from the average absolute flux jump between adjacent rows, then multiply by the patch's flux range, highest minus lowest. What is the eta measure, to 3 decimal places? -0.083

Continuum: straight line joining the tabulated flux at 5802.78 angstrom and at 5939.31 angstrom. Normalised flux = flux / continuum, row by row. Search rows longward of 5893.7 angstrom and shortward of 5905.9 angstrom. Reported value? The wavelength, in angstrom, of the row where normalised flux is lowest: 5894.35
